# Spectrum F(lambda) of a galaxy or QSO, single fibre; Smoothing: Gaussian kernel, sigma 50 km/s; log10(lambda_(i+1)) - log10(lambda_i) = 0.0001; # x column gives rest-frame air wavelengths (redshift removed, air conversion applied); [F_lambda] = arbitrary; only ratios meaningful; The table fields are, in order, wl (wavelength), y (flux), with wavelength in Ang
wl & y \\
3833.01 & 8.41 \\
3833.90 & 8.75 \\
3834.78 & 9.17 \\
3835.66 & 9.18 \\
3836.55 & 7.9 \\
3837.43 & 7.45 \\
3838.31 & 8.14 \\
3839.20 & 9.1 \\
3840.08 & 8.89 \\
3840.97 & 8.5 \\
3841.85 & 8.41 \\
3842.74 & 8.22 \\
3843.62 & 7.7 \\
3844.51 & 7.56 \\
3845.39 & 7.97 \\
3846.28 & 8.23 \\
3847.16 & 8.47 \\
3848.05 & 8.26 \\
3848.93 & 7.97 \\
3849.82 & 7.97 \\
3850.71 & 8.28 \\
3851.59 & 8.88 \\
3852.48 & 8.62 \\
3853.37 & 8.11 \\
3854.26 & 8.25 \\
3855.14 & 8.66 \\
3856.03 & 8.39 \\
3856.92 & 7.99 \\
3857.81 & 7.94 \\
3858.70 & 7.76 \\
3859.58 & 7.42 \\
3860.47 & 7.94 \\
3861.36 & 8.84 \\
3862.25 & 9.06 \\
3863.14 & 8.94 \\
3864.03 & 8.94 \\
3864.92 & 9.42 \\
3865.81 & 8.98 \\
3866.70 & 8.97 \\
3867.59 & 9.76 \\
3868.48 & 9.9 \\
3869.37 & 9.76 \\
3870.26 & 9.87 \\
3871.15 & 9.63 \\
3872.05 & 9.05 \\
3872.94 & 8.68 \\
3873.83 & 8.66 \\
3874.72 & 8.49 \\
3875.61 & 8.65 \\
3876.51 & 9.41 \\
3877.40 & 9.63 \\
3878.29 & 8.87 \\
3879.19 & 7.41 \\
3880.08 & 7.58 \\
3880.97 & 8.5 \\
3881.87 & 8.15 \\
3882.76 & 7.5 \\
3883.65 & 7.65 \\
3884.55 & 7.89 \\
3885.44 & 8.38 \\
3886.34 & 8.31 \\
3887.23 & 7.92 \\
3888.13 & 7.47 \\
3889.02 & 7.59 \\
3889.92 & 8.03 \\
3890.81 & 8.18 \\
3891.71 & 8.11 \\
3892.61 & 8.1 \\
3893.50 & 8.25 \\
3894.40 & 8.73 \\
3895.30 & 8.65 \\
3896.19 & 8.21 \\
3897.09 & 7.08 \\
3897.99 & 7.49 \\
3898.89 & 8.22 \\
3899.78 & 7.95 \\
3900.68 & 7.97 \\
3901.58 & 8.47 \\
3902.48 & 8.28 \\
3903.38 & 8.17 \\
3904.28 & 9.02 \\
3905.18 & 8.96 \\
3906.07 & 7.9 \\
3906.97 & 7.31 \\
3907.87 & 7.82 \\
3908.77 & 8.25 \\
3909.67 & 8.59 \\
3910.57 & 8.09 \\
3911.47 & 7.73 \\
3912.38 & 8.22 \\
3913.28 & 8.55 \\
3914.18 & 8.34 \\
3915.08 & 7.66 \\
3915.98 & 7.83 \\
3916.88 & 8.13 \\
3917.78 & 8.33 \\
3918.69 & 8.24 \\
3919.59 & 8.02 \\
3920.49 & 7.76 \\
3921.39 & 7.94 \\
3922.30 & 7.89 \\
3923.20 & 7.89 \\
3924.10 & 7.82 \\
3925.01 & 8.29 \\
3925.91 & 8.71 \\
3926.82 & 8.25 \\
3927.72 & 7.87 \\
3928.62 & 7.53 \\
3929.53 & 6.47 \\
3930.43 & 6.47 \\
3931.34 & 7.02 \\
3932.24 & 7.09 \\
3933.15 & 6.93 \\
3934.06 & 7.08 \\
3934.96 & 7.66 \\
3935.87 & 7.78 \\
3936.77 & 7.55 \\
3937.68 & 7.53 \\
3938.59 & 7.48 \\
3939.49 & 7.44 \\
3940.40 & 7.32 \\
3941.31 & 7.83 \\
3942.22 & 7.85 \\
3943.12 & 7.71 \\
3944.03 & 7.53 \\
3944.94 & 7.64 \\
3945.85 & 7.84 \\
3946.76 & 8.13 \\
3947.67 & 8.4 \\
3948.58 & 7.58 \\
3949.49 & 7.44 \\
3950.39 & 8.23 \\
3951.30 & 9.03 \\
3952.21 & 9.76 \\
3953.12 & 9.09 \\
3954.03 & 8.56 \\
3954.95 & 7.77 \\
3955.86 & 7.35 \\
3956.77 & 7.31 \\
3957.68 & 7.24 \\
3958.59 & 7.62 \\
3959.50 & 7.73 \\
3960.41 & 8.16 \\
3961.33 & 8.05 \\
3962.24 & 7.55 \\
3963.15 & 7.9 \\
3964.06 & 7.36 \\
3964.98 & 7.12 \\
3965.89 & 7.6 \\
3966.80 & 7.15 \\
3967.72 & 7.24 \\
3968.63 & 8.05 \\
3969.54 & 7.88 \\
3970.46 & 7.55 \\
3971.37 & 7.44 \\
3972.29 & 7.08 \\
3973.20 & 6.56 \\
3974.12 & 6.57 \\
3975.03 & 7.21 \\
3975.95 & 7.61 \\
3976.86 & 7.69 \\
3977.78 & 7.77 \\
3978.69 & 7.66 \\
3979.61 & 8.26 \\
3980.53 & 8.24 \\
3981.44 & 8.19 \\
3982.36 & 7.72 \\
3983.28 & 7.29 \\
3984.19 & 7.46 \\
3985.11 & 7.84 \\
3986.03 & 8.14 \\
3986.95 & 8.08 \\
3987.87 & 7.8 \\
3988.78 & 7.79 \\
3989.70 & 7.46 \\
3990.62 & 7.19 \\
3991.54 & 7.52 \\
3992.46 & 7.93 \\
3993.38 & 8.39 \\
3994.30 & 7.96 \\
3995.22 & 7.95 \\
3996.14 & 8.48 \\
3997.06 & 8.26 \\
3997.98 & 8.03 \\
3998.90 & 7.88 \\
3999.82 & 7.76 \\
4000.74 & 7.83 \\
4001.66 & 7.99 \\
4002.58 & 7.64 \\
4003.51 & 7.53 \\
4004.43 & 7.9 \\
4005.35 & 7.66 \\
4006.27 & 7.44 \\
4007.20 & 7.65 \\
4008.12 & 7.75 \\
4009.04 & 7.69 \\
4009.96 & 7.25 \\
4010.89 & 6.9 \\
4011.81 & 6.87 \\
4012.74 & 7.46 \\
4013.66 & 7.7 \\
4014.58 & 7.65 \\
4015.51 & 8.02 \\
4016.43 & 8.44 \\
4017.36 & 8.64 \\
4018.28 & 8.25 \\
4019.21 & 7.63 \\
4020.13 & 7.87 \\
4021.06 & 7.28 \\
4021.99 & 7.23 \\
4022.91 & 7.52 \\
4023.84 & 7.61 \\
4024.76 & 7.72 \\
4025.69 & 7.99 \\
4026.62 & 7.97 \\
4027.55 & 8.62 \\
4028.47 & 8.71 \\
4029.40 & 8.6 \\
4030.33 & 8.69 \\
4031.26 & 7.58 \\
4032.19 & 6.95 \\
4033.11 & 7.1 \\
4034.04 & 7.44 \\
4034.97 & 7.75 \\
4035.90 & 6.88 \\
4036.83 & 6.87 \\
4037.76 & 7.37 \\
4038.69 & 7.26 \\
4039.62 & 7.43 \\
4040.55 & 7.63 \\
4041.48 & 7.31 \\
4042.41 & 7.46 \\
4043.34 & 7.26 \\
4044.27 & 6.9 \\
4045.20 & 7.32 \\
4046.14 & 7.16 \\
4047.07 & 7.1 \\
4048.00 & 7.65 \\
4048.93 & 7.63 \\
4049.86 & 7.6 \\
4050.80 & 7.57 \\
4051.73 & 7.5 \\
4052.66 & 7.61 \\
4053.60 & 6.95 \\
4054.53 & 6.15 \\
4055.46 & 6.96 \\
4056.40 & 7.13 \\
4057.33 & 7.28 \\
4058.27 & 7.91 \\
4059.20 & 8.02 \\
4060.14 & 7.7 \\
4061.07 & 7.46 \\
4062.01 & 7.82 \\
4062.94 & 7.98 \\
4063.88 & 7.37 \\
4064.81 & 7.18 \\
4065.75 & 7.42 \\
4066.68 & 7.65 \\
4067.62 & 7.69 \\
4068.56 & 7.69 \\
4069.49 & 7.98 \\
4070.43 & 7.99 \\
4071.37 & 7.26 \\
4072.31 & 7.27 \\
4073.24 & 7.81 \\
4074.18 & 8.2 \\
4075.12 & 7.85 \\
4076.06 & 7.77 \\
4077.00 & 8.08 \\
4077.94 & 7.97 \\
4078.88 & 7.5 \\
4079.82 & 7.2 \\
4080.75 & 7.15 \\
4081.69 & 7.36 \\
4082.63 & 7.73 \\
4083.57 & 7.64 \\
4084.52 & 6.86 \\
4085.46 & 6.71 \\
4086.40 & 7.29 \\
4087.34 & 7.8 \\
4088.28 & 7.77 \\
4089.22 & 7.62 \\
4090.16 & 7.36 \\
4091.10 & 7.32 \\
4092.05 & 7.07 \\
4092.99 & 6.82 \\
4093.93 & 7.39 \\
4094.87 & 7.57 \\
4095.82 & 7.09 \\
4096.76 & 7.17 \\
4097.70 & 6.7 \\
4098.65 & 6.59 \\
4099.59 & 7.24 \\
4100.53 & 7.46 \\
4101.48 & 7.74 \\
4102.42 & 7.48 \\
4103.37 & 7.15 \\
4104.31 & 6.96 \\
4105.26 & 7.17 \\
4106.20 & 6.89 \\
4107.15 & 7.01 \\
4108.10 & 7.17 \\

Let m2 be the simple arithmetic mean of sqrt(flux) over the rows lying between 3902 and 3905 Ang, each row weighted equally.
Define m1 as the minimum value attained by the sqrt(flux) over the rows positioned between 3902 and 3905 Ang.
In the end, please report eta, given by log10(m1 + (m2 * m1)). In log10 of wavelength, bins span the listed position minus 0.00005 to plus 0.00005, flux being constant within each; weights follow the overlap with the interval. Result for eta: 1.05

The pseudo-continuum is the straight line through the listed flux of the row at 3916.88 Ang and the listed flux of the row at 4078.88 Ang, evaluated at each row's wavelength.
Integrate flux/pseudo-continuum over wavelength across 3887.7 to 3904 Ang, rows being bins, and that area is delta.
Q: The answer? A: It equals 16.0 Ang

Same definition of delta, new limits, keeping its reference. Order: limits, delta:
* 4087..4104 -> 16.7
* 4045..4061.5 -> 16.0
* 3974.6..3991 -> 16.1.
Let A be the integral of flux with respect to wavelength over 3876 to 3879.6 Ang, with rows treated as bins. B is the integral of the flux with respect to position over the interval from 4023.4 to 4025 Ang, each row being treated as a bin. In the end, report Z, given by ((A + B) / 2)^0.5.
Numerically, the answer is 4.7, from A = 32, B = 12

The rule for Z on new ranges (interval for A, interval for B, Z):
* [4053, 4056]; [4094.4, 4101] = 5.8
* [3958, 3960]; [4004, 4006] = 3.9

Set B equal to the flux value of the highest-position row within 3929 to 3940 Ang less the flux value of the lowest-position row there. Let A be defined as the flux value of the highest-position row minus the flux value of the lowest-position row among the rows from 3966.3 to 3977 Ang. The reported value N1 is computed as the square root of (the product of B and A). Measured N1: 0.72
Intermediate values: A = 0.54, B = 0.97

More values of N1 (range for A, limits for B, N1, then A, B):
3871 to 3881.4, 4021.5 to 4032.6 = 0.56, -1.13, -0.28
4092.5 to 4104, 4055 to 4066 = 0.39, 0.33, 0.46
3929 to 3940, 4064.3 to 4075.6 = 0.81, 0.97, 0.67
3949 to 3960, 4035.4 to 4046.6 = 0.28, 0.29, 0.28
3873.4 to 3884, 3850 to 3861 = 0.59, -1.01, -0.34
